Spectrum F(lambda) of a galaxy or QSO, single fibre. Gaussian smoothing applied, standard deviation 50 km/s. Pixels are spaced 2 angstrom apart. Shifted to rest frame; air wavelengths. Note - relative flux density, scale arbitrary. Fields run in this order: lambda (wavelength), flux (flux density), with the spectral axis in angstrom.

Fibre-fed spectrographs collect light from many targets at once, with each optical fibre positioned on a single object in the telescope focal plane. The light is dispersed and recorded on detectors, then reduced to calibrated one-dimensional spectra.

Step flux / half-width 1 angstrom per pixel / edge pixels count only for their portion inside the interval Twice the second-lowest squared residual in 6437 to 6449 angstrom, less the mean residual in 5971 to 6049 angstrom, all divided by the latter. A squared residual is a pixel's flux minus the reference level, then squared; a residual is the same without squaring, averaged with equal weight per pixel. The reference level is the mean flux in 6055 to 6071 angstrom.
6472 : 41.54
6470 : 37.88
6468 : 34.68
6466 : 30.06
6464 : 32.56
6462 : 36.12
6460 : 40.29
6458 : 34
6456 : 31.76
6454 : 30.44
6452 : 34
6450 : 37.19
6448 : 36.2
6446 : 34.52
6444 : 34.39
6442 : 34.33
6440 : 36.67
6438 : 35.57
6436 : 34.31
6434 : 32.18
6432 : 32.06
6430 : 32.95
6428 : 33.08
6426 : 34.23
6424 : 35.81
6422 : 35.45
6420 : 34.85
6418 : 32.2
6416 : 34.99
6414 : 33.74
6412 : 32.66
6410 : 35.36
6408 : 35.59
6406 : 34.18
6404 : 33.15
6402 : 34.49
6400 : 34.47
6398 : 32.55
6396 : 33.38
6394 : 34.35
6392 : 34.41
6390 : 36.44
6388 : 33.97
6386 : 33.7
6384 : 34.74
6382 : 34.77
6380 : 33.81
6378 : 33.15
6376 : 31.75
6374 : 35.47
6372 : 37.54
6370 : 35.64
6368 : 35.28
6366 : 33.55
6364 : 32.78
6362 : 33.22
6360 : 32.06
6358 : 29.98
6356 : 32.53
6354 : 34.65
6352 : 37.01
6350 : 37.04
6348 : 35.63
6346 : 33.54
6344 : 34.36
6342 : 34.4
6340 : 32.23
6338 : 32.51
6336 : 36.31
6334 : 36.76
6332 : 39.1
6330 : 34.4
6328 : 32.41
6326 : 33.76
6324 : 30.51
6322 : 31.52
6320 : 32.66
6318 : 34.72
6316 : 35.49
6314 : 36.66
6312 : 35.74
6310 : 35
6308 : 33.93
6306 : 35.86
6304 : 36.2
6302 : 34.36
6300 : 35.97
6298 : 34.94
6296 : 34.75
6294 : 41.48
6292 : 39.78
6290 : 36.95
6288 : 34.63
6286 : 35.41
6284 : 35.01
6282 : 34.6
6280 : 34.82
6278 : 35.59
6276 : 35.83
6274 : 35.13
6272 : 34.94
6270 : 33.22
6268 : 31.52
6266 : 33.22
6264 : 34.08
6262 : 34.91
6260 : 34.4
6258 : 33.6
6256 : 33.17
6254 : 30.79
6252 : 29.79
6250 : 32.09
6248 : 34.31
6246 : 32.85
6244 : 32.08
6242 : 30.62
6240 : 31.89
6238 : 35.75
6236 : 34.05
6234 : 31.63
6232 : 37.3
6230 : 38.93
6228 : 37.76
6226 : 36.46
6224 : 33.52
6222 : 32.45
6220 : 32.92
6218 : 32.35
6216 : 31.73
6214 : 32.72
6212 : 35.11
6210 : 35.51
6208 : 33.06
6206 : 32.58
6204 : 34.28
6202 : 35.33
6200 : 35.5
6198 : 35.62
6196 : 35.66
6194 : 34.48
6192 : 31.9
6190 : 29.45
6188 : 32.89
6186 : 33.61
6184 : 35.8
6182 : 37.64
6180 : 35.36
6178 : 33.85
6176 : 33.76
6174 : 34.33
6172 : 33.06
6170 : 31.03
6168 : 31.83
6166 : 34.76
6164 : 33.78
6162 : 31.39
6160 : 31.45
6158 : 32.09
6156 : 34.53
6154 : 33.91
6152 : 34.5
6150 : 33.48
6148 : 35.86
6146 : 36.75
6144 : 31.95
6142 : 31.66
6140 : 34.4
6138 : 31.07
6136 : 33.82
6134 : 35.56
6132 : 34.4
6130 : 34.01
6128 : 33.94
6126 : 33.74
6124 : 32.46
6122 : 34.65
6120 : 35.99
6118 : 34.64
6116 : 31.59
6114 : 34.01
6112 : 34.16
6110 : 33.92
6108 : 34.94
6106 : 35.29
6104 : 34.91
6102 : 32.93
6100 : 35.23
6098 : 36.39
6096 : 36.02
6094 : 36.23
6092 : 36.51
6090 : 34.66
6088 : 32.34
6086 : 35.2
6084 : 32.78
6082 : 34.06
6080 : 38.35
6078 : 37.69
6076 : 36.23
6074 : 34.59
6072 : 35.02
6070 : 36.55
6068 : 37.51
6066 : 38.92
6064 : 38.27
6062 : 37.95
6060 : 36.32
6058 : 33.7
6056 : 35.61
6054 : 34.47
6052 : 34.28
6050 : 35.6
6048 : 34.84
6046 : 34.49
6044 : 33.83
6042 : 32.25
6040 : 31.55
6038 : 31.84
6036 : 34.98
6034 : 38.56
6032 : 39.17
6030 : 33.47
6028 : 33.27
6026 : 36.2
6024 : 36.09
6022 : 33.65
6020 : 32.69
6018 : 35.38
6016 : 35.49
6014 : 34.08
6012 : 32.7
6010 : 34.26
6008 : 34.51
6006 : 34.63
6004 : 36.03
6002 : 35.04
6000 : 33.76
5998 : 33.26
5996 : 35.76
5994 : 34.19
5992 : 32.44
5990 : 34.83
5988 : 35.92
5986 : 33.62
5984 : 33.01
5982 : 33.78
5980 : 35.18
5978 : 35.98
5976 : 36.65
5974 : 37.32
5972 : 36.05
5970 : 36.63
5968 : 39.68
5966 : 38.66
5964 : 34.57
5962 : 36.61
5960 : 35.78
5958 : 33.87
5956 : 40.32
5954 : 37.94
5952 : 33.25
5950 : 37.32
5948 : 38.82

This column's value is -1.39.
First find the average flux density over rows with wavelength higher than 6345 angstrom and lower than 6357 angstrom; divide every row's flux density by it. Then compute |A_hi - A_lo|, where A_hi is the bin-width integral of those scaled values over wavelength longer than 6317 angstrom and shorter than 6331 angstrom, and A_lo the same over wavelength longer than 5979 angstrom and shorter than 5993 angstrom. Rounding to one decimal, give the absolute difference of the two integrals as 0.5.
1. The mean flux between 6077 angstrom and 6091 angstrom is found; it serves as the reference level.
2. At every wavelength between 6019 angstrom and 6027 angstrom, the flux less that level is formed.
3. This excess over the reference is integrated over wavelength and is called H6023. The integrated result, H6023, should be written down -2.8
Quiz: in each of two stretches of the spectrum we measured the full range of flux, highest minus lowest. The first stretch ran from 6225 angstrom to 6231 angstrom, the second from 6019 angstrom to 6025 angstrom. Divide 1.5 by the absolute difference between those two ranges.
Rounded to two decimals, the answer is 1.61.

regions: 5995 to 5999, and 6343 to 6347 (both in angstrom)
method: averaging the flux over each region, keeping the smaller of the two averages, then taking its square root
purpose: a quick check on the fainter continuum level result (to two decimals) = 5.83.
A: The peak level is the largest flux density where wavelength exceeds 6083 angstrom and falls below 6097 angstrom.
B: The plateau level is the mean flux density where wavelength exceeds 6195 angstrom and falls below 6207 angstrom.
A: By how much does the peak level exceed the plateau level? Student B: 1.7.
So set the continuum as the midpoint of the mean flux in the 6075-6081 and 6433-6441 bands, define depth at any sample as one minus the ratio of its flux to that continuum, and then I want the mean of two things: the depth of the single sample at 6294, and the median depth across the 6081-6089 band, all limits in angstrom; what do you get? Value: -0.039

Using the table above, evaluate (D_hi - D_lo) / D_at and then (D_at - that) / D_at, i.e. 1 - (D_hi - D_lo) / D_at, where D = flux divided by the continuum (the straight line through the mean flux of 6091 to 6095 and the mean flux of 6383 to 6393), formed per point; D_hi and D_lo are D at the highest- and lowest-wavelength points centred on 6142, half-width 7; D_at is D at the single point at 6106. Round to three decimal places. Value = 0.940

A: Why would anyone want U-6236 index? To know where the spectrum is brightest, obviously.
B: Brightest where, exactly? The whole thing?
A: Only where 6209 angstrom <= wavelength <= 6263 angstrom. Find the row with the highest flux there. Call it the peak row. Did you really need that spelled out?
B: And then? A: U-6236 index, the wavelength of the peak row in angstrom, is 6230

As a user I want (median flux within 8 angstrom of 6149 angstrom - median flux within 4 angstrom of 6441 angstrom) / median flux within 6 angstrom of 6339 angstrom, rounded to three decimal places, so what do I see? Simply -0.023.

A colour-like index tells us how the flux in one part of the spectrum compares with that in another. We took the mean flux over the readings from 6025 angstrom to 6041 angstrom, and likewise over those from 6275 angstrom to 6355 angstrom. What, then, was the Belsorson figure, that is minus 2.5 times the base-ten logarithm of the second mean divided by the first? -0.009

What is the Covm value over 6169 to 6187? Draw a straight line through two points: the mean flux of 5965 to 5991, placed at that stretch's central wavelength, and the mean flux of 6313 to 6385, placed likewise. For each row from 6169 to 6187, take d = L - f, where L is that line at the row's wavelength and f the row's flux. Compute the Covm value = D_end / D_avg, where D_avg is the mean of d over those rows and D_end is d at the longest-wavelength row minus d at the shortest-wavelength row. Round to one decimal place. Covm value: -3.6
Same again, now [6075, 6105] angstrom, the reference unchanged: 9.6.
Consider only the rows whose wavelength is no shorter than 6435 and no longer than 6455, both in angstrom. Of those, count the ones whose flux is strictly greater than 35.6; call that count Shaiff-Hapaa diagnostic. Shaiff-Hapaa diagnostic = 3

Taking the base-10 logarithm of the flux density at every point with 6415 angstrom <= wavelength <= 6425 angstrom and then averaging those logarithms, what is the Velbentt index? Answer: 1.54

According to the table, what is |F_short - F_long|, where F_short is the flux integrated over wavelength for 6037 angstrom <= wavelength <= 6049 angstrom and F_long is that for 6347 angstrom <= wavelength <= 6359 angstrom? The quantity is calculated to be 16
